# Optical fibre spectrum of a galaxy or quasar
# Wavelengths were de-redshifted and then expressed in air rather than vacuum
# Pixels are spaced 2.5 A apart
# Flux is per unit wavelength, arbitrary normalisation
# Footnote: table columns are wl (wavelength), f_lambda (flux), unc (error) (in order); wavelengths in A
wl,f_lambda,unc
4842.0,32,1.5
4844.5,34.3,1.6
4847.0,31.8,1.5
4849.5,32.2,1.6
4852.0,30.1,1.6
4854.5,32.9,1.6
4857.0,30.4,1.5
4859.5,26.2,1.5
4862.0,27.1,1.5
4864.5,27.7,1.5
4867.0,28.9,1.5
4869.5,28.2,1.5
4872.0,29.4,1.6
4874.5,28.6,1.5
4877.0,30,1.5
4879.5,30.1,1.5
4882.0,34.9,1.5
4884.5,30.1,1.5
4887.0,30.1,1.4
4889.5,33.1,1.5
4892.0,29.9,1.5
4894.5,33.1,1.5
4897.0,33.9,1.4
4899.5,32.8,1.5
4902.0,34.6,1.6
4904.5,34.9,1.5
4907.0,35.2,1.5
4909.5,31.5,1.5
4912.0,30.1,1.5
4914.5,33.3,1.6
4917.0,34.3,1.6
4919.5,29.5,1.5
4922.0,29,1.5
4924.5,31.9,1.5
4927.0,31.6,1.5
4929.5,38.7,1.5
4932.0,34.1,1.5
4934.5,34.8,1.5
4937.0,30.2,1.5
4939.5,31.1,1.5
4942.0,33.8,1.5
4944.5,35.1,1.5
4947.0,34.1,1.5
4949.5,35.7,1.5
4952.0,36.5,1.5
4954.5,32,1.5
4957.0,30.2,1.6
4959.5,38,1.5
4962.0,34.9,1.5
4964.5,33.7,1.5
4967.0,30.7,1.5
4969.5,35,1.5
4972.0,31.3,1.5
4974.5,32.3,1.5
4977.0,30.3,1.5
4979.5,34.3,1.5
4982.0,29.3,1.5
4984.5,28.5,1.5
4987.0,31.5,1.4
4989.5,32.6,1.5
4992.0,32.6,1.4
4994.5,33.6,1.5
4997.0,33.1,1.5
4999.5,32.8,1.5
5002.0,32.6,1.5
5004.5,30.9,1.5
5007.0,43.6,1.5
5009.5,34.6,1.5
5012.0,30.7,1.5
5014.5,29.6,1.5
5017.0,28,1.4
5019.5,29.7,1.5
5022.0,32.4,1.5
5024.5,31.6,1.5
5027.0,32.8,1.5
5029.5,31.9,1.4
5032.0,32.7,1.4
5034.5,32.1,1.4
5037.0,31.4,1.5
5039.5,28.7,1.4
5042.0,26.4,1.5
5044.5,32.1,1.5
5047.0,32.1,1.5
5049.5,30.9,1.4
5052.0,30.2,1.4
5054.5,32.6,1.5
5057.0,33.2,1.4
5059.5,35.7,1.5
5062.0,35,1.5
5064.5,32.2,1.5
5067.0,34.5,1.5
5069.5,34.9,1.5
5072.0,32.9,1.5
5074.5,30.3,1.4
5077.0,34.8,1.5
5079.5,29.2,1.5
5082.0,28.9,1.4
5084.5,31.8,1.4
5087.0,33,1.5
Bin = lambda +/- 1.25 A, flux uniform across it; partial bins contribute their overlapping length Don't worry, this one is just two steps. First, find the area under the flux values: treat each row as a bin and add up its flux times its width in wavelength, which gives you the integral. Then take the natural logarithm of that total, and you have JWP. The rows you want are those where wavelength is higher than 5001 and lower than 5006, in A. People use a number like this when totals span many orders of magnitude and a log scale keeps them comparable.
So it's 5.1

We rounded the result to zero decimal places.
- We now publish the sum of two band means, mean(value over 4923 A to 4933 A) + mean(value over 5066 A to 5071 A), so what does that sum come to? 69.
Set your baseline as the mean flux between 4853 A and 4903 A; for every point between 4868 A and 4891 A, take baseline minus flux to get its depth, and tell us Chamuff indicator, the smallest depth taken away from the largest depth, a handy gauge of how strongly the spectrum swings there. 6.7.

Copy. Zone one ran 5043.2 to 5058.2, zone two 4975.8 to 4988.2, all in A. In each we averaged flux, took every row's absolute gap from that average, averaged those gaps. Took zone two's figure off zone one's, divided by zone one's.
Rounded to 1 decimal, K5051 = -1.0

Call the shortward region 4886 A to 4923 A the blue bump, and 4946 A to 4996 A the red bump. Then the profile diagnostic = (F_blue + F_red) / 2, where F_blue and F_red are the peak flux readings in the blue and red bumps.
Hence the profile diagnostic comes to 36.6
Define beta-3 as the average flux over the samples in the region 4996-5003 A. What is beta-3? 33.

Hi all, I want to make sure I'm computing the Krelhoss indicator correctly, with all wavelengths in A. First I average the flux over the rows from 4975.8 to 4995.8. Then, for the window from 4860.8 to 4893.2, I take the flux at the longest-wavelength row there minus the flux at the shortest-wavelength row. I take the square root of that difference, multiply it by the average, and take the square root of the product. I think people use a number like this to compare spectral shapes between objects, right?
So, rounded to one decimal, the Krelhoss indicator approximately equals 7.3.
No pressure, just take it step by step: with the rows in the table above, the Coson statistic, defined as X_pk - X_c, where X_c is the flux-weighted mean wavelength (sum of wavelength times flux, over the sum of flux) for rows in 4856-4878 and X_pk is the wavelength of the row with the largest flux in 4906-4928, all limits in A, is 39.9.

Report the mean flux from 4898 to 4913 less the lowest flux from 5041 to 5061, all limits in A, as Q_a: 6.8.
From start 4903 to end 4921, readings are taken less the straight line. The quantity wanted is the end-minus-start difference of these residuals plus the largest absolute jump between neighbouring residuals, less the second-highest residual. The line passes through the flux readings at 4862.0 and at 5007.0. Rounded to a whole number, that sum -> -5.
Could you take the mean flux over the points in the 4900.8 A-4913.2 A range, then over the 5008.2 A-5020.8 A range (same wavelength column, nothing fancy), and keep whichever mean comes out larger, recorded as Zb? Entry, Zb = 33.3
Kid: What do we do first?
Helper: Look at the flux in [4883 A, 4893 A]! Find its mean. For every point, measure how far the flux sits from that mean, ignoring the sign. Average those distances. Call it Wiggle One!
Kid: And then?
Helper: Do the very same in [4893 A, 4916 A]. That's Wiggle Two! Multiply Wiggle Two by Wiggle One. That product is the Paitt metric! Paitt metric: 1.4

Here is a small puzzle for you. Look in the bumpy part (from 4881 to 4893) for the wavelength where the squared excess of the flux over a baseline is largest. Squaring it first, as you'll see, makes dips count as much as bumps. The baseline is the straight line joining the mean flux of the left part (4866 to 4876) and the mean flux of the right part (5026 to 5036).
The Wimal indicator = 4882.0 A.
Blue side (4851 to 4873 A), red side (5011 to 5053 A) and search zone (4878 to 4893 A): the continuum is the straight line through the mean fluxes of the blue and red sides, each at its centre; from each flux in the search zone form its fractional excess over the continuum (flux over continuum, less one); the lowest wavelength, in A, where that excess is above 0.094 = 4882.0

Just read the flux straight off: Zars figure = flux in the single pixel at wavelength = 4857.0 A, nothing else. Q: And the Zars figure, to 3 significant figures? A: 30.4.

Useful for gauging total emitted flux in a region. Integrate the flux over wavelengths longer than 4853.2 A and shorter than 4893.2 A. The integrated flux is 1194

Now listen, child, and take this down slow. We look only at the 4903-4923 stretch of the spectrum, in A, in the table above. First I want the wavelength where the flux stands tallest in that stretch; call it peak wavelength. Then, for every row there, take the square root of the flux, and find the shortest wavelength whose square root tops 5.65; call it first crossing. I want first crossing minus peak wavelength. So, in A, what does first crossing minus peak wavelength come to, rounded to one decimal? -2.5 A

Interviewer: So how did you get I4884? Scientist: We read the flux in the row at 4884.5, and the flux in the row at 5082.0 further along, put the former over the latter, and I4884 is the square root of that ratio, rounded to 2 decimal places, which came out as 1.02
